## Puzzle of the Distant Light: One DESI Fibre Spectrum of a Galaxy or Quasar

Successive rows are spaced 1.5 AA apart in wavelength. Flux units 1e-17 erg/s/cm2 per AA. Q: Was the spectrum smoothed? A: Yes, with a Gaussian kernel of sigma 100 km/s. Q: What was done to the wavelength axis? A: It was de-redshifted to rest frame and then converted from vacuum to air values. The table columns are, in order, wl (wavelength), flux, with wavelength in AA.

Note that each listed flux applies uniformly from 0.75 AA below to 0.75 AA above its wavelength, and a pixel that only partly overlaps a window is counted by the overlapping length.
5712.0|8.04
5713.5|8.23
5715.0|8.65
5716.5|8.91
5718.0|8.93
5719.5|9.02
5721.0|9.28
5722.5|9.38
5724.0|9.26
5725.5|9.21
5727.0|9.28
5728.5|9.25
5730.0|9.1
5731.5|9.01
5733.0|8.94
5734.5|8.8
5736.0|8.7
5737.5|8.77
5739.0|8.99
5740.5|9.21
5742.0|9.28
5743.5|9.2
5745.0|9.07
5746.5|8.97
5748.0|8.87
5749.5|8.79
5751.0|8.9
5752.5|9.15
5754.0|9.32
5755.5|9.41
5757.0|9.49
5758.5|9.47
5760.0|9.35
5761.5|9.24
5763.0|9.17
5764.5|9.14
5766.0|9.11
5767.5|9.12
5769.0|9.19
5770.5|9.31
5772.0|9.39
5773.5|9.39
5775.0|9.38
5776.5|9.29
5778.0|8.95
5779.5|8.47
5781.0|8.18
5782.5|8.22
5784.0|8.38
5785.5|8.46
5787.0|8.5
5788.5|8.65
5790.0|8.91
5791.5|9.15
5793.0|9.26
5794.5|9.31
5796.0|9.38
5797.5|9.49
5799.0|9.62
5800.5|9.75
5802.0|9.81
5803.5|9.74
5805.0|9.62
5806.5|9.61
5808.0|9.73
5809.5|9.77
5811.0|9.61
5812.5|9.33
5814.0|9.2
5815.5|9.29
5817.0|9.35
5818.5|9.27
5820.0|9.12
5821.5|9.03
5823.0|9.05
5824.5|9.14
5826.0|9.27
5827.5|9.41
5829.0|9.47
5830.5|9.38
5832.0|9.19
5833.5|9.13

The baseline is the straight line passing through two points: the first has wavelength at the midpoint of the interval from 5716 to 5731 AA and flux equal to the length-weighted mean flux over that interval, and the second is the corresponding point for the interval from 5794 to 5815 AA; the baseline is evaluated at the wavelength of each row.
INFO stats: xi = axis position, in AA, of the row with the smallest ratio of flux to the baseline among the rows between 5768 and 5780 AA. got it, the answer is 5779.5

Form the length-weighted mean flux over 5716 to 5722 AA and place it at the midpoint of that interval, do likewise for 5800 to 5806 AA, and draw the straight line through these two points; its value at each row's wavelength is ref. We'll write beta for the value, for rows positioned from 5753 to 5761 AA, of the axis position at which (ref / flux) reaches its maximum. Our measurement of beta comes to 5760.0 AA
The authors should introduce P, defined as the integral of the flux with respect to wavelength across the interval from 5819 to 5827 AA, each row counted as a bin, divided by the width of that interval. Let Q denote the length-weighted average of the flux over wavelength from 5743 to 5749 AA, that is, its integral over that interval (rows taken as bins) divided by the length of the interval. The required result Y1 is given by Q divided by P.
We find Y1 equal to 0.99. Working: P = 9.1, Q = 9.0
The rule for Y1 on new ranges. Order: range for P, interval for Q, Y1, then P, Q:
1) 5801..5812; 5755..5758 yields 0.98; 9.7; 9.5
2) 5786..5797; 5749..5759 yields 1.02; 9.0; 9.2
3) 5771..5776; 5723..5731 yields 0.98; 9.4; 9.2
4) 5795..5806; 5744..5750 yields 0.93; 9.6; 8.9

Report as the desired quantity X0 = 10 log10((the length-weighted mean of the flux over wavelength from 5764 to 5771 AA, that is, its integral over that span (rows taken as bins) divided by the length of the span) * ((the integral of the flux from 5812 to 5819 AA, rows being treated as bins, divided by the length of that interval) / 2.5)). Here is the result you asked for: 15.32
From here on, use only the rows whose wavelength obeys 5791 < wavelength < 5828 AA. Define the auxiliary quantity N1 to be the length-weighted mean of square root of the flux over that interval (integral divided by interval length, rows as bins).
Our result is 3.07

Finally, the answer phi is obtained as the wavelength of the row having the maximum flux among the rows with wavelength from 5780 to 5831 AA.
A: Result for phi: 5802.0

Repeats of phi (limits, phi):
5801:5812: 5802.0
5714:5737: 5722.5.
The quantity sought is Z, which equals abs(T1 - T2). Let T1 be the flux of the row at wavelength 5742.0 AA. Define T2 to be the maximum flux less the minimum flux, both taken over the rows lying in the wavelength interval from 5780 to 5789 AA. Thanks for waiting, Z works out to 8.81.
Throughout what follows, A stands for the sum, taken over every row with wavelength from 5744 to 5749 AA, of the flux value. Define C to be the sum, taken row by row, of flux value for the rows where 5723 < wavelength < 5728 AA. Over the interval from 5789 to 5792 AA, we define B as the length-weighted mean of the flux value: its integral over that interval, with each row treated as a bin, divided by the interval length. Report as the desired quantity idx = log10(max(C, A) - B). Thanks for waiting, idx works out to 1.27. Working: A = 27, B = 8.99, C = 28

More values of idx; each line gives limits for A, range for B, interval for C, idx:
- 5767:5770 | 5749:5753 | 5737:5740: 0.97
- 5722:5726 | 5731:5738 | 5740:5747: 1.57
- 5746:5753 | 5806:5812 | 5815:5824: 1.66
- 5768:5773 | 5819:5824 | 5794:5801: 1.59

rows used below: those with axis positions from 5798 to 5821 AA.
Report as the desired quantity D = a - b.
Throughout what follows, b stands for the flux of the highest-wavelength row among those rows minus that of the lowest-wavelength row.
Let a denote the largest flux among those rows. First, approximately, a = 9.81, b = -0.50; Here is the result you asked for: 10.3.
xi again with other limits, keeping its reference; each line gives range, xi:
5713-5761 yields 5713.5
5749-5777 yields 5749.5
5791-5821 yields 5820.0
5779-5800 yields 5781.0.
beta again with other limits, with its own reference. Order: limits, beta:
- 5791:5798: 5791.5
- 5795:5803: 5796.0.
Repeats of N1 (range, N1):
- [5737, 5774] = 3.03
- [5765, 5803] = 3.01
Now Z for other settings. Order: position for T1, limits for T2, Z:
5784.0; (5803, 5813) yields 7.94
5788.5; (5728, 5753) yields 8.07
